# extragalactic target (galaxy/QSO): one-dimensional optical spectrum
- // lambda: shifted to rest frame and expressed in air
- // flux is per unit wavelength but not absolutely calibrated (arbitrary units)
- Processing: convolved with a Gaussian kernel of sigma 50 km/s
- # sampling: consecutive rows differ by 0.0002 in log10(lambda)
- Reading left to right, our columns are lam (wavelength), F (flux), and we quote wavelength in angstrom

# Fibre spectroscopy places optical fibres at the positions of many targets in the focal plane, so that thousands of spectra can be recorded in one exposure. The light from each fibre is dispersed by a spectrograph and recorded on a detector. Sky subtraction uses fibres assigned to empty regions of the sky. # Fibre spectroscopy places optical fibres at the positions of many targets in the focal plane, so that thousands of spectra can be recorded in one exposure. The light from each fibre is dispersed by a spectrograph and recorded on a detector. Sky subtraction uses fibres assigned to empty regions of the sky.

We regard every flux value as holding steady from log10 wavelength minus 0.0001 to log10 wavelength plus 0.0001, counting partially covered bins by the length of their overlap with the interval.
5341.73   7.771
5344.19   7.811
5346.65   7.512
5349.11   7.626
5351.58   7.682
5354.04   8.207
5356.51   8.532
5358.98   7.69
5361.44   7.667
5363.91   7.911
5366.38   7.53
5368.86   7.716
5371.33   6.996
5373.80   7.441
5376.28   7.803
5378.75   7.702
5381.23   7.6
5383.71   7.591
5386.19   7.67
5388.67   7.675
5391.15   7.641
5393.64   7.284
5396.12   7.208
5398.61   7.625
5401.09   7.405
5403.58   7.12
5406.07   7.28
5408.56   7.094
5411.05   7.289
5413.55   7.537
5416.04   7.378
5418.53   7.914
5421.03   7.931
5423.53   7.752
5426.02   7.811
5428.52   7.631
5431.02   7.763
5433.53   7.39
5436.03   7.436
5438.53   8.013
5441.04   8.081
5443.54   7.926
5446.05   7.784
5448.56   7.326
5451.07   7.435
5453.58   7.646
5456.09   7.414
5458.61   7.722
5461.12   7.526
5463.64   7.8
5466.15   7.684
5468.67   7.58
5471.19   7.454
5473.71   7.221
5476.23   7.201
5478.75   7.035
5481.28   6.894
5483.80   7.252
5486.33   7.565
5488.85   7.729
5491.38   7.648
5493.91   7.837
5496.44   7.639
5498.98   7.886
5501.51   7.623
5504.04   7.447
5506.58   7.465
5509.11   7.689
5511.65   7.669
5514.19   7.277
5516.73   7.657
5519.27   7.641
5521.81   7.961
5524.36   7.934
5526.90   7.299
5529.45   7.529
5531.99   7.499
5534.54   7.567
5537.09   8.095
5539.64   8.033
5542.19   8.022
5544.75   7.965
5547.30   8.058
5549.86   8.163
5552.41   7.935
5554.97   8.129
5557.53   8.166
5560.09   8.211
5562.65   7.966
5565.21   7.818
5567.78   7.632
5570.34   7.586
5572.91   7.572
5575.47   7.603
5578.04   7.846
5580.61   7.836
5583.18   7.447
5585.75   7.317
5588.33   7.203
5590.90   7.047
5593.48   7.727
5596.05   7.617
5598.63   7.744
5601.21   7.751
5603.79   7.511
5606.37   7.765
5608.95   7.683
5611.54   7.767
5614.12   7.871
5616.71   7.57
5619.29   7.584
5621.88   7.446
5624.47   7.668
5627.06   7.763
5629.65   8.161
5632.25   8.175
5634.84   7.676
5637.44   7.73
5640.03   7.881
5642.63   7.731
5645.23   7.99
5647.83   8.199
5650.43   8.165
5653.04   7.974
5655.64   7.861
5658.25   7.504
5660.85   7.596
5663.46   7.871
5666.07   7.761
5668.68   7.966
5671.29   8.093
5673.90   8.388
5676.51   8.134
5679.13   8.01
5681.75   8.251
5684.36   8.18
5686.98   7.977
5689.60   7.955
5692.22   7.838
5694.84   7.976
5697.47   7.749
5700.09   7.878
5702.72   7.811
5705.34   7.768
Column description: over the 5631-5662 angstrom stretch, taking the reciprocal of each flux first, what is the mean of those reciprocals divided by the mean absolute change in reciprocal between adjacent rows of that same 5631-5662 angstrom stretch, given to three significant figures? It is 41.0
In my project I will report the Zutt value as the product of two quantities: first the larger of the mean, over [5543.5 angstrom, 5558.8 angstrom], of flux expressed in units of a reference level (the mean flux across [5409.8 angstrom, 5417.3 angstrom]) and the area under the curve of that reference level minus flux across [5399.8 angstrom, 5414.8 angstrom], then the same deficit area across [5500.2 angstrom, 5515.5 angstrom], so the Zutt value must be -3.3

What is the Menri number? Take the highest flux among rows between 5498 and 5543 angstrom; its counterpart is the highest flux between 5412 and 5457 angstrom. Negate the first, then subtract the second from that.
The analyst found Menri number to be -16.18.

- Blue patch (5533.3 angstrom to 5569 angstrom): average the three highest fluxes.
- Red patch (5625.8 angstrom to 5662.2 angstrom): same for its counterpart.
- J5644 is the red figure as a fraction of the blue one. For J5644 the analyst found 1.00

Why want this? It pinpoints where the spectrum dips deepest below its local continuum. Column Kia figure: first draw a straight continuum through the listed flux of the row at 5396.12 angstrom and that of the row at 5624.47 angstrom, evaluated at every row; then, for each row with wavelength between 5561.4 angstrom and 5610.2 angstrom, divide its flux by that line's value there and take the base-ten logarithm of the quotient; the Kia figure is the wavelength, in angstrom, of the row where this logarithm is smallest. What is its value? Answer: 5590.90 angstrom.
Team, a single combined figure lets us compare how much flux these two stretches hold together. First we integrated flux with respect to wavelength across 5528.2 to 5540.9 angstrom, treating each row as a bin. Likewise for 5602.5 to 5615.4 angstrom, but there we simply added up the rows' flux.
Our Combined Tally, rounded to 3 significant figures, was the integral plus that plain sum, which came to 137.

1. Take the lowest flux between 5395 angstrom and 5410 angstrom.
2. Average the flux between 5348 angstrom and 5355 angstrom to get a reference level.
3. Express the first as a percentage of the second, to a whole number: 91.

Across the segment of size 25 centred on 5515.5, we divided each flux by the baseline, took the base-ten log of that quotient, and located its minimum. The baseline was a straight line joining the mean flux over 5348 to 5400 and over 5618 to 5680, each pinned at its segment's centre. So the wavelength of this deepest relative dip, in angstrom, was 5514.19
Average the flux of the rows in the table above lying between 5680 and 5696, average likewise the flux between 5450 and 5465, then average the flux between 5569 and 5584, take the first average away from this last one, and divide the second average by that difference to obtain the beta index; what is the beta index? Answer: -20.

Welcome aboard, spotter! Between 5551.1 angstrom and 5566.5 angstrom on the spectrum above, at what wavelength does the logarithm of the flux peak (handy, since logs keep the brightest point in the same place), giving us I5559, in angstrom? 5560.09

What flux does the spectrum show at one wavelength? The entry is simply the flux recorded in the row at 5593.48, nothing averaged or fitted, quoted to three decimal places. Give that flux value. 7.727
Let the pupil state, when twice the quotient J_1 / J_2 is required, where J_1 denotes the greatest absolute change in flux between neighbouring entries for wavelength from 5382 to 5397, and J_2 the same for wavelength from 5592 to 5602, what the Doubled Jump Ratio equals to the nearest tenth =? 5.6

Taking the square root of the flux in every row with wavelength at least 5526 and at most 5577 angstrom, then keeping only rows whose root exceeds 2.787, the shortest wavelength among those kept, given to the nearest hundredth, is 5537.09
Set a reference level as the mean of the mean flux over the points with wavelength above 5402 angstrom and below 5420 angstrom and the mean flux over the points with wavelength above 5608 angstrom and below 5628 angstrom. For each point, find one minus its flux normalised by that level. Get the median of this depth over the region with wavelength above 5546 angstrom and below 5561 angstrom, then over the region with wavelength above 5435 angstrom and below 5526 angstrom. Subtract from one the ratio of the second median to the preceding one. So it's 0.81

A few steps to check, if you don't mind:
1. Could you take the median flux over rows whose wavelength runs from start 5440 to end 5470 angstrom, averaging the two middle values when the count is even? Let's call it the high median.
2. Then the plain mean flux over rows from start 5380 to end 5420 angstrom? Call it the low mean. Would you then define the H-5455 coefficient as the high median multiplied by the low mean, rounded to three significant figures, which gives 57.2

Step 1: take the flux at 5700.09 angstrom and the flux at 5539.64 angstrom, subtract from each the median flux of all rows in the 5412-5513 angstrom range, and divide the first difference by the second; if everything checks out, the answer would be 1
